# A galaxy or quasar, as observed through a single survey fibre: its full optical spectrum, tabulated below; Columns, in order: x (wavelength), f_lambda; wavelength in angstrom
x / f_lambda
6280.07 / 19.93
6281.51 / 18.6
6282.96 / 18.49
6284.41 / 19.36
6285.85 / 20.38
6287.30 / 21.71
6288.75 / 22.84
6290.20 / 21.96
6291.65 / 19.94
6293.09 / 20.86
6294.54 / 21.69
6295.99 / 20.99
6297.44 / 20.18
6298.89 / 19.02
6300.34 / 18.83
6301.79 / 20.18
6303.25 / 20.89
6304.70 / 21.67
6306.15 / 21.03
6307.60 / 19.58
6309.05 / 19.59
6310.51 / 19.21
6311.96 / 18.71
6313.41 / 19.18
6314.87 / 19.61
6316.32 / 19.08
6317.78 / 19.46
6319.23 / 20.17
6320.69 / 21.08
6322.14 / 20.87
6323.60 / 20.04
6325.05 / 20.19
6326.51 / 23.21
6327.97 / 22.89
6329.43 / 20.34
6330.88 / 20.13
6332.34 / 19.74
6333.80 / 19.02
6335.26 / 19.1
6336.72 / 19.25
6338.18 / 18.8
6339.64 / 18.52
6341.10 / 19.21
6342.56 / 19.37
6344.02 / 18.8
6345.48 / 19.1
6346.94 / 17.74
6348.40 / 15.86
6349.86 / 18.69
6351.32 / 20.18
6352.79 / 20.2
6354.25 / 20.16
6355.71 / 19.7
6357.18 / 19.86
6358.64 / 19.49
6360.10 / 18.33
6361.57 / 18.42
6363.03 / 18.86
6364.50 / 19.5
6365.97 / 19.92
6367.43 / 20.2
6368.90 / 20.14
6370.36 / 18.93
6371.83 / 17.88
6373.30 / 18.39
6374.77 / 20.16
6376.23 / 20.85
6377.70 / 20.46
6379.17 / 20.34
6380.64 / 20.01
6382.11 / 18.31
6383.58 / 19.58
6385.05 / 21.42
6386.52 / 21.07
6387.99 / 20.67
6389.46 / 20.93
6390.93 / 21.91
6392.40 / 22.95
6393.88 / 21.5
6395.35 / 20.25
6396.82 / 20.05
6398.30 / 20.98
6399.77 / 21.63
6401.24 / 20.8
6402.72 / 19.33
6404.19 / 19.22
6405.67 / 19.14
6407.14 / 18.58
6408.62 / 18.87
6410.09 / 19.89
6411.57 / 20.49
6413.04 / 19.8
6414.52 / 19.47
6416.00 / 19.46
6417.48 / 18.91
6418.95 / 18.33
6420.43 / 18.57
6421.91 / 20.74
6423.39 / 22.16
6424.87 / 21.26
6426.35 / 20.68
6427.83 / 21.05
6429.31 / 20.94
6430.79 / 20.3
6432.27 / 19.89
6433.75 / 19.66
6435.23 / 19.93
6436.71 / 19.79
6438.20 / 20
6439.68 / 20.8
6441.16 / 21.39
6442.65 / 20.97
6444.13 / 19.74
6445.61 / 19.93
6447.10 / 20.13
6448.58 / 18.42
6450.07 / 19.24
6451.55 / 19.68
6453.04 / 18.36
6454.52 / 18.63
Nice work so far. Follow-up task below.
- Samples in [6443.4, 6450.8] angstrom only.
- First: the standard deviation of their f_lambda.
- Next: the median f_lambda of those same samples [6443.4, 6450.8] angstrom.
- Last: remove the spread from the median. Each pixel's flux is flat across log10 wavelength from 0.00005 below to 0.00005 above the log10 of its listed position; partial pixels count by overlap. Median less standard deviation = 19.1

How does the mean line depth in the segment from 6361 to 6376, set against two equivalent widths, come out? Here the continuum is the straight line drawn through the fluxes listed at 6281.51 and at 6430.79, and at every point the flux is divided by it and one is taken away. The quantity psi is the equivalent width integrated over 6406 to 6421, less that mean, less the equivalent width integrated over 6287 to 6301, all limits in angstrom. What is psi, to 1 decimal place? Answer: -2.2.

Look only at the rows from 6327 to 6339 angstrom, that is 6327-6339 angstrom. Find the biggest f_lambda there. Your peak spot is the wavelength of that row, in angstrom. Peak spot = 6327.97 angstrom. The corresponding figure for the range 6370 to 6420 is 6392.40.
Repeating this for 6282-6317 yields 6288.75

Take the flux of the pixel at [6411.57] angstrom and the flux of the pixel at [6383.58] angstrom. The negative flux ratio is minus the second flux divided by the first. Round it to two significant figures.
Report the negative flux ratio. -0.96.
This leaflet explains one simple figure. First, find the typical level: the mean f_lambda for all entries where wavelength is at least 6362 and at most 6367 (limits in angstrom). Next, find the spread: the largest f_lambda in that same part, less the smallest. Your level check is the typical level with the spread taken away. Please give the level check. 18.4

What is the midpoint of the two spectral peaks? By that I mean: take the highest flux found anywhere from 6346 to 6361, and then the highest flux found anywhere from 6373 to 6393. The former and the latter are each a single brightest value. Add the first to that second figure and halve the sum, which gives 21.6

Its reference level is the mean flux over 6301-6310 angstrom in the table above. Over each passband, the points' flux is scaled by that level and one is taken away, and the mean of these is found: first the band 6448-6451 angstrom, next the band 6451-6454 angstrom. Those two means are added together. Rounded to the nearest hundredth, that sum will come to -0.15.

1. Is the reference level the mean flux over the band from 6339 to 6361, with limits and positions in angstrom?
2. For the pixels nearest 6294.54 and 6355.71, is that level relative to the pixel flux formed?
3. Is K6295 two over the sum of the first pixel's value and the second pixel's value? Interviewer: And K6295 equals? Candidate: 1.09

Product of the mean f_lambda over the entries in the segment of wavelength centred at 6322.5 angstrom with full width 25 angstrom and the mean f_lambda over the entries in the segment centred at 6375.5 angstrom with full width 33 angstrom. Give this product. 400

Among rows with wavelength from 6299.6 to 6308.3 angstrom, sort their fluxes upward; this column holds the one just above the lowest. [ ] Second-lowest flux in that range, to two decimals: 19.58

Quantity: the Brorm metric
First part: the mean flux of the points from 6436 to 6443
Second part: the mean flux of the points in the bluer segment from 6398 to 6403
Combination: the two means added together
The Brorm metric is 41.3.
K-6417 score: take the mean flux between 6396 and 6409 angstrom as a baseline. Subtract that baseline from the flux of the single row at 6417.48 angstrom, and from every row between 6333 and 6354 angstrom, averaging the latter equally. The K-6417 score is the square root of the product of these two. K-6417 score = 1.0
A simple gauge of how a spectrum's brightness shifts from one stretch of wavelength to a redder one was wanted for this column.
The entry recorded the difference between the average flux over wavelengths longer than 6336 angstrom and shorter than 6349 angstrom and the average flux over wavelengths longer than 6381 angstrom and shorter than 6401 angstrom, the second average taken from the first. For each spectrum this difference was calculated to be -2.3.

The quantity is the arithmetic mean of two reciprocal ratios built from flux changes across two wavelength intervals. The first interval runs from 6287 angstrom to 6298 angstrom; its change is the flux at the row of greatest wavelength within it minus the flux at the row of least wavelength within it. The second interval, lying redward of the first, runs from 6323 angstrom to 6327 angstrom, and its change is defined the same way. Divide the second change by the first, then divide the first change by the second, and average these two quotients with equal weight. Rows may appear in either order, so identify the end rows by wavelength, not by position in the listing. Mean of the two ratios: -1.3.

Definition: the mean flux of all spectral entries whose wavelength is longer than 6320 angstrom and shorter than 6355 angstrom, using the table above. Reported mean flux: 19.7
